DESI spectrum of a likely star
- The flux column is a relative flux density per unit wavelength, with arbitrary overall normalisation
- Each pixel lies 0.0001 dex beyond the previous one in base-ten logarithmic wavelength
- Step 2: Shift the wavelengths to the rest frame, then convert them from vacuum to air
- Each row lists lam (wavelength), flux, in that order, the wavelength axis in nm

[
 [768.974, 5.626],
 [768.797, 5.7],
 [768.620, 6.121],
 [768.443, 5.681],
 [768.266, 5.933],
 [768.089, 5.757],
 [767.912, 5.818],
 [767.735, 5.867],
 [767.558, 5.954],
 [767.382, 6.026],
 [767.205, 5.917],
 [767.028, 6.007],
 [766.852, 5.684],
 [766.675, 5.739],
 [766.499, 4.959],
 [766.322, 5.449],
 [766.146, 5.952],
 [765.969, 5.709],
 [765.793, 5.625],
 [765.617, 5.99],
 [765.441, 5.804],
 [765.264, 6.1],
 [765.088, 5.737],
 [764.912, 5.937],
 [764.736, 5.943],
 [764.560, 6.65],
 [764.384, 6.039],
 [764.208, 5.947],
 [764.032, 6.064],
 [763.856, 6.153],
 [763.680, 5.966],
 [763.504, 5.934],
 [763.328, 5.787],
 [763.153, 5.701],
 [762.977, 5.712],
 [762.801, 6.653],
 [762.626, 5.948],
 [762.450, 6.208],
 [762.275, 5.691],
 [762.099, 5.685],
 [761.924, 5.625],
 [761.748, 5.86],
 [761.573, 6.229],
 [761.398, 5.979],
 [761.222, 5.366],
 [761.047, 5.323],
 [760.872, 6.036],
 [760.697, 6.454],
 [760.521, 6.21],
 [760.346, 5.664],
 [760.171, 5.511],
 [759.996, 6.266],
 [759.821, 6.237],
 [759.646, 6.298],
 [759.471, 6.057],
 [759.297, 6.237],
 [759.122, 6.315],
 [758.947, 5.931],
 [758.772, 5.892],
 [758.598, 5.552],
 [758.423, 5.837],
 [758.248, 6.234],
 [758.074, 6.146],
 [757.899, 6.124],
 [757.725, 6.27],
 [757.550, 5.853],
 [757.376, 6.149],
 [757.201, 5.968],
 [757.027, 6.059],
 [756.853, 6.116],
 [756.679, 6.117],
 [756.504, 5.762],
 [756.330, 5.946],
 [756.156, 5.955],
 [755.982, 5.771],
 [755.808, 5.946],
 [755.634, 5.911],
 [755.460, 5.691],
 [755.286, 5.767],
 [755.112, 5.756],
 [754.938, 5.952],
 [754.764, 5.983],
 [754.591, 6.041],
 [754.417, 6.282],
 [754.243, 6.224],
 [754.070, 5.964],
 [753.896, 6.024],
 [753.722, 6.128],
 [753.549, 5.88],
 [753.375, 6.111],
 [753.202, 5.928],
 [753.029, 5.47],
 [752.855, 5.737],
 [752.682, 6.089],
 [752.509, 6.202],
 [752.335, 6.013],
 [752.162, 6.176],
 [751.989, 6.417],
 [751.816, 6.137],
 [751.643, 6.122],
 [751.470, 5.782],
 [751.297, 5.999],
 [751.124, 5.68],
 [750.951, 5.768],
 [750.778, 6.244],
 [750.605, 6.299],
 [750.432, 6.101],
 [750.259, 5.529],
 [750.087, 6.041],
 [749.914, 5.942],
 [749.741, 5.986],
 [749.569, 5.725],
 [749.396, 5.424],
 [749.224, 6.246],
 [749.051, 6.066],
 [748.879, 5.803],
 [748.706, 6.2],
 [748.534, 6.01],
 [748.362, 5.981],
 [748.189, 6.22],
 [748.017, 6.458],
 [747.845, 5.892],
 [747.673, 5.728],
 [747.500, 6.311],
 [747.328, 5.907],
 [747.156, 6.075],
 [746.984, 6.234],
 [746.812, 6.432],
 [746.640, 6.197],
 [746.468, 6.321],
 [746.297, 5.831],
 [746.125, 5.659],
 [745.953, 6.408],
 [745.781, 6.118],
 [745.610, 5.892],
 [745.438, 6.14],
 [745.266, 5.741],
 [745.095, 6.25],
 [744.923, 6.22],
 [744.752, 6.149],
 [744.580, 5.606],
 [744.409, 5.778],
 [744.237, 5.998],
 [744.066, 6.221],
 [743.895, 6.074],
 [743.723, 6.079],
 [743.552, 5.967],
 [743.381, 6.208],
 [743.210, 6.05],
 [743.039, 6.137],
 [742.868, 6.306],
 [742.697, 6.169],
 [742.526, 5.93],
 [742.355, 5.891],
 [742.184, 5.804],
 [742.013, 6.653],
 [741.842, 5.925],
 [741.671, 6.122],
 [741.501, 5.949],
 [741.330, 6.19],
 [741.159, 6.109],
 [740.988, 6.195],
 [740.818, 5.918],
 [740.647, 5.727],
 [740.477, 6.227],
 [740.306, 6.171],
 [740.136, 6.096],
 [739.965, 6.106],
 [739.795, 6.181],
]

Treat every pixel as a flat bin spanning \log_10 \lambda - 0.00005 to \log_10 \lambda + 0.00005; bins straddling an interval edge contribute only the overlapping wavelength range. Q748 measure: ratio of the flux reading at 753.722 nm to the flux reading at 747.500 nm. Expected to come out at 0.97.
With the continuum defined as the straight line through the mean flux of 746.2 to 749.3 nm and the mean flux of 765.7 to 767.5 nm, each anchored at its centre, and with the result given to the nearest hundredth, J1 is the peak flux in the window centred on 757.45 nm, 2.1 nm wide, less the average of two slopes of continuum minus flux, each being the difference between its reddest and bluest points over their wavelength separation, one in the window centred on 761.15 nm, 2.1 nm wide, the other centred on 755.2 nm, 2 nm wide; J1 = 6.27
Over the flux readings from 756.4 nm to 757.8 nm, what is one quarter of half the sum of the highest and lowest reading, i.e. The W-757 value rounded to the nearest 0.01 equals 1.50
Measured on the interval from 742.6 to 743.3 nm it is 1.54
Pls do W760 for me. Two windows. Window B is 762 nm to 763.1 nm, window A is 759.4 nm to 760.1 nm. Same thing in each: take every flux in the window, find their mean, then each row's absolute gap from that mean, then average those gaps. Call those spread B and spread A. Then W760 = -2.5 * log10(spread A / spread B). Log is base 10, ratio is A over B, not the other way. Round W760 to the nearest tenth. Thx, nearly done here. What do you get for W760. 1.4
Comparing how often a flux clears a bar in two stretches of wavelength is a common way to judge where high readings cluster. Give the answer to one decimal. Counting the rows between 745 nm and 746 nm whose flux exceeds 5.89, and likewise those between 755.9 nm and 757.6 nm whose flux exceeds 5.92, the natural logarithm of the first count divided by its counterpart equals -0.3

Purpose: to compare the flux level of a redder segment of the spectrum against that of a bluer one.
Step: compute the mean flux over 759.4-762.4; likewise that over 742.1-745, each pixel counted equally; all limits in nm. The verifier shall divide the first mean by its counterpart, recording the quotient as 0.98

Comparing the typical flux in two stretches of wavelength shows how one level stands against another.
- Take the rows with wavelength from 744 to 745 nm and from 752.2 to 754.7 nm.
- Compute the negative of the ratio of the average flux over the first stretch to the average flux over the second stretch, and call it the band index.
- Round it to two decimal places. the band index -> -1.00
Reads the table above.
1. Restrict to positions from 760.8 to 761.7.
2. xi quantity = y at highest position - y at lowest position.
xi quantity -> 0.19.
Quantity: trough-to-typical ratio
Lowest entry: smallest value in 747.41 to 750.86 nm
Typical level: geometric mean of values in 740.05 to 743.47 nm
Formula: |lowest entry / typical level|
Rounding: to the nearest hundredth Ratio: 0.89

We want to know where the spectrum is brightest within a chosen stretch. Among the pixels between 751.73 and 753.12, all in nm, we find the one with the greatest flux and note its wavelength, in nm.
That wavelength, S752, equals 751.989 nm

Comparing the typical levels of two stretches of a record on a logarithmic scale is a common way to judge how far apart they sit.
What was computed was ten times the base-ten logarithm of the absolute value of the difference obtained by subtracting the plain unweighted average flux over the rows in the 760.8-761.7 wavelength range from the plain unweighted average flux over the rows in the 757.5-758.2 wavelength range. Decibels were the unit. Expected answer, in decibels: -5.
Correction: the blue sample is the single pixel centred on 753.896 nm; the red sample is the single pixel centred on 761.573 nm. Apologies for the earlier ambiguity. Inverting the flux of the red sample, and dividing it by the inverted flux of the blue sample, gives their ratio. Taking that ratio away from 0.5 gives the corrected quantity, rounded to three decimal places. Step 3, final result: -0.467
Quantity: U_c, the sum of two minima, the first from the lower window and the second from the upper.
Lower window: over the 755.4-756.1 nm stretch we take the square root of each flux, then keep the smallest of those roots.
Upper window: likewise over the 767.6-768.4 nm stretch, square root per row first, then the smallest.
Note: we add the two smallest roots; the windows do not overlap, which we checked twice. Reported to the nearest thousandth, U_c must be 4.785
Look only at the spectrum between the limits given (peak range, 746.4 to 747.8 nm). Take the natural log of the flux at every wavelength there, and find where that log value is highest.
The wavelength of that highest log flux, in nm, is 746.812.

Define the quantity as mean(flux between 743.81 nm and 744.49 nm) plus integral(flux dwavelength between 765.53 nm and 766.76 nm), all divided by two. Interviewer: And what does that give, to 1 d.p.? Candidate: 6.5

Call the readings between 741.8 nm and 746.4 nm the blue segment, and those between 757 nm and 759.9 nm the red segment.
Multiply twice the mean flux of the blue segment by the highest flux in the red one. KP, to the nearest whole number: 76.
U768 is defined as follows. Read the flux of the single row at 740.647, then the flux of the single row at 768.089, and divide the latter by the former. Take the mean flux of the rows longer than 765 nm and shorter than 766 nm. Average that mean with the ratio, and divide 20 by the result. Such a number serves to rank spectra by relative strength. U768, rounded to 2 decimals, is 5.85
